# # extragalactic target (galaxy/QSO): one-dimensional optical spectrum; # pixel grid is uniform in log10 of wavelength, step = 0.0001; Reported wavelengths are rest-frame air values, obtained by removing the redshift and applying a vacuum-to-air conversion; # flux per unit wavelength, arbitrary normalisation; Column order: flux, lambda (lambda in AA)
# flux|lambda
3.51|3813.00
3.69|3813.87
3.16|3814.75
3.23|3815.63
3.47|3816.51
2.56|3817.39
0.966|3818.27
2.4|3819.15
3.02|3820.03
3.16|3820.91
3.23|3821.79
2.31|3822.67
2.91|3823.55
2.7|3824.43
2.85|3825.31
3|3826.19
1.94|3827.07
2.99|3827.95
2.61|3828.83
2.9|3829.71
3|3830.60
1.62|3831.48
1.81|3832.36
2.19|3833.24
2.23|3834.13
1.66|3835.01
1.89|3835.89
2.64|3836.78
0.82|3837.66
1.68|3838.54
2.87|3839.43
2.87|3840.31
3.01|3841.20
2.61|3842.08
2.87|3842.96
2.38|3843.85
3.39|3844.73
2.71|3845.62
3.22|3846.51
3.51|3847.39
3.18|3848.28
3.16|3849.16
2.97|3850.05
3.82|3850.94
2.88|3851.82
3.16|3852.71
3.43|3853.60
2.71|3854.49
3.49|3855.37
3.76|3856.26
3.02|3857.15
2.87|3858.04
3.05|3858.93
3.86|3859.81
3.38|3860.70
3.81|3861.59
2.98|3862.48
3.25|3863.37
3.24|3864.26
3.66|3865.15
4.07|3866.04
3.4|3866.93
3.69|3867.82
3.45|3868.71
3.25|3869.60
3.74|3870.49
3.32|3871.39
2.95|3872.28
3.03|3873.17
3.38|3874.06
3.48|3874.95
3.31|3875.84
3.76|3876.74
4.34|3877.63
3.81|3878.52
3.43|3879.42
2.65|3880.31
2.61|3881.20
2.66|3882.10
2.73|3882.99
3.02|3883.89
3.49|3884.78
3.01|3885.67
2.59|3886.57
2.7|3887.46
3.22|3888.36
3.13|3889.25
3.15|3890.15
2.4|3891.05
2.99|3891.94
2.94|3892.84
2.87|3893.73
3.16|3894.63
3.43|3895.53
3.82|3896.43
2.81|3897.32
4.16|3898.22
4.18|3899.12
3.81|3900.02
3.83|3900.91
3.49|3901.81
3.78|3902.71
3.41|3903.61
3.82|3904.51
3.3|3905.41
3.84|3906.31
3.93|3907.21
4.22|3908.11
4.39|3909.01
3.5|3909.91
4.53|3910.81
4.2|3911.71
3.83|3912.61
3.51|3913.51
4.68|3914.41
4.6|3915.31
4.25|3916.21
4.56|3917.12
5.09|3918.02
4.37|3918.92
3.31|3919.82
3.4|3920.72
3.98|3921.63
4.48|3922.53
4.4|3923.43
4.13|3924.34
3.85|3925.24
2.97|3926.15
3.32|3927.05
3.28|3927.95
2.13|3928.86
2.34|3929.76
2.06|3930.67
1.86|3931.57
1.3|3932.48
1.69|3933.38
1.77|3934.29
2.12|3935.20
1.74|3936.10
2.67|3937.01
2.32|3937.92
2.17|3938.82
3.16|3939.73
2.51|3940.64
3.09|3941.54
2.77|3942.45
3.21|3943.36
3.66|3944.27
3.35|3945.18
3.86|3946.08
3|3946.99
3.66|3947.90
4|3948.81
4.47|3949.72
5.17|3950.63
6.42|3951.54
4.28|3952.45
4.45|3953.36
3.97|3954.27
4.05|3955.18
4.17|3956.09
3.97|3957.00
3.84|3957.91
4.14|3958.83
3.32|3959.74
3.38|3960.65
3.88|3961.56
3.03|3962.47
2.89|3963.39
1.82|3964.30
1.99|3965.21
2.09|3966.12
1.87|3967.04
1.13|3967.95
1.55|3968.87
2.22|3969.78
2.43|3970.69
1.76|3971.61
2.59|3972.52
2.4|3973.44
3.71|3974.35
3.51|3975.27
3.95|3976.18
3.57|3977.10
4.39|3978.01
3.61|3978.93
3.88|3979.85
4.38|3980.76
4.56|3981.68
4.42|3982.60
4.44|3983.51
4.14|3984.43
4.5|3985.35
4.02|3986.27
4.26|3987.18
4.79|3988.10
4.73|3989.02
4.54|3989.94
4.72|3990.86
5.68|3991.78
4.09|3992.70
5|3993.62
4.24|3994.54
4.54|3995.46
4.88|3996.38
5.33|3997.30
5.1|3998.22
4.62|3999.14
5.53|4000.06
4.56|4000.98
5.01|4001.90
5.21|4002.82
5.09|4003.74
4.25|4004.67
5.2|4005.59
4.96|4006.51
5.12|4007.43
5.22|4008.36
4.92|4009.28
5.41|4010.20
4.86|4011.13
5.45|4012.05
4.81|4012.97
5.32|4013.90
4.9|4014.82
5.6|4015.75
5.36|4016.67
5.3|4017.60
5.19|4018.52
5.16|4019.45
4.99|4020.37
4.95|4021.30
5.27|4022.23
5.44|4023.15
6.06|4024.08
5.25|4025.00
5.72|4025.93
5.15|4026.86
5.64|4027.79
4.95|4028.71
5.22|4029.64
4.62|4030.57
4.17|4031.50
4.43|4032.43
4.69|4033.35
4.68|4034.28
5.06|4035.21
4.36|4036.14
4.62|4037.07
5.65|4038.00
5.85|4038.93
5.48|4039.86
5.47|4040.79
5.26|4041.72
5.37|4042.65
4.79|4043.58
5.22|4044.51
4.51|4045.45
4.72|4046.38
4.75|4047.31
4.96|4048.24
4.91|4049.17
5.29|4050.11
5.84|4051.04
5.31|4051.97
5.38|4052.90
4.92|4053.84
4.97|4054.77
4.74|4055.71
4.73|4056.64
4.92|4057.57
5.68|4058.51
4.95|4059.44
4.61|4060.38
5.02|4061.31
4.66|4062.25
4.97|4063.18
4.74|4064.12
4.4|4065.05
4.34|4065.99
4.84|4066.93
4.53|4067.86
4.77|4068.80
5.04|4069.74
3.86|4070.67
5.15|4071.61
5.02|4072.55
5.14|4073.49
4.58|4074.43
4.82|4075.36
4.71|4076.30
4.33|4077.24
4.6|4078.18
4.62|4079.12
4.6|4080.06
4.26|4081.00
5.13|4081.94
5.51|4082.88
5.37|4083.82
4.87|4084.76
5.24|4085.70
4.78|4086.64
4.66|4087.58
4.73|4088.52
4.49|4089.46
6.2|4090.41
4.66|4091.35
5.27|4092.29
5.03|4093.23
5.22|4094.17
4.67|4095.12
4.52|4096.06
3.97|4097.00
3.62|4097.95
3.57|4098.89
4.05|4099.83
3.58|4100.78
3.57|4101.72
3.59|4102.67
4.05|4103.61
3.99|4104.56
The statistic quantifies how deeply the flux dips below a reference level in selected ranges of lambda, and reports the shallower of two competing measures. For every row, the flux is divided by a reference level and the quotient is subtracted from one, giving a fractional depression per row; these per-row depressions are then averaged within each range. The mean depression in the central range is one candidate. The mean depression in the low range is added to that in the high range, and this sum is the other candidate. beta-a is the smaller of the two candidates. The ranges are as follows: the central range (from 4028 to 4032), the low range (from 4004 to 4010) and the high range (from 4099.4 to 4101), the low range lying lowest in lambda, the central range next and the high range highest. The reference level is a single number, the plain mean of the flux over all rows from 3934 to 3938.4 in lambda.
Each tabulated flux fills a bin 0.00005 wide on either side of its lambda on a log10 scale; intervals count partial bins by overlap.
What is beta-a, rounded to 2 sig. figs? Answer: -2.1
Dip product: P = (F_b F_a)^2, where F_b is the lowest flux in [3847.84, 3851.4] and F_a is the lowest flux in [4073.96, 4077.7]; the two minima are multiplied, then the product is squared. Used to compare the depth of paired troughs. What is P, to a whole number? 165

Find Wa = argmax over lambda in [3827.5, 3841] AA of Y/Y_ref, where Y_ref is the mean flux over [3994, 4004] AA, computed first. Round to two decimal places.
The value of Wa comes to 3830.60 AA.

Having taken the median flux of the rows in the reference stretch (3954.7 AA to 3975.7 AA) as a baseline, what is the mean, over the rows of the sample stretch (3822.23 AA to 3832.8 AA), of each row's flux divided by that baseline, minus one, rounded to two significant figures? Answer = -0.12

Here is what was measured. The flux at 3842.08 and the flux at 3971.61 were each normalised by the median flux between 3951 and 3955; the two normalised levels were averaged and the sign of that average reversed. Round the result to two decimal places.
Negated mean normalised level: -0.50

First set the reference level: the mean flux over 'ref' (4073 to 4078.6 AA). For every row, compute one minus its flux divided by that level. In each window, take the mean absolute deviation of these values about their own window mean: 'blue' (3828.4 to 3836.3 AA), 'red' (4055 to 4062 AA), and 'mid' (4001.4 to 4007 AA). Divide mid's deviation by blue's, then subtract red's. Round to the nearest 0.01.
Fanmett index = 0.51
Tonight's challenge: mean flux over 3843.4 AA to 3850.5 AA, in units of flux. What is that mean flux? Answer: 3.06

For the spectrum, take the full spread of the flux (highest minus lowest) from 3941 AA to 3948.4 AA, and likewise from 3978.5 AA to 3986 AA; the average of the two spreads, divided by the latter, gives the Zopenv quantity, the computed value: 1.07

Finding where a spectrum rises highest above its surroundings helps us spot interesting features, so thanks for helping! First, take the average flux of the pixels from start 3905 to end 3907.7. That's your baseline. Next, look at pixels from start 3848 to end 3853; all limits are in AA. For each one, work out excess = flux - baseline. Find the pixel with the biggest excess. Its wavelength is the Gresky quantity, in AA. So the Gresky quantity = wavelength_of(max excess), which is 3850.94 AA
